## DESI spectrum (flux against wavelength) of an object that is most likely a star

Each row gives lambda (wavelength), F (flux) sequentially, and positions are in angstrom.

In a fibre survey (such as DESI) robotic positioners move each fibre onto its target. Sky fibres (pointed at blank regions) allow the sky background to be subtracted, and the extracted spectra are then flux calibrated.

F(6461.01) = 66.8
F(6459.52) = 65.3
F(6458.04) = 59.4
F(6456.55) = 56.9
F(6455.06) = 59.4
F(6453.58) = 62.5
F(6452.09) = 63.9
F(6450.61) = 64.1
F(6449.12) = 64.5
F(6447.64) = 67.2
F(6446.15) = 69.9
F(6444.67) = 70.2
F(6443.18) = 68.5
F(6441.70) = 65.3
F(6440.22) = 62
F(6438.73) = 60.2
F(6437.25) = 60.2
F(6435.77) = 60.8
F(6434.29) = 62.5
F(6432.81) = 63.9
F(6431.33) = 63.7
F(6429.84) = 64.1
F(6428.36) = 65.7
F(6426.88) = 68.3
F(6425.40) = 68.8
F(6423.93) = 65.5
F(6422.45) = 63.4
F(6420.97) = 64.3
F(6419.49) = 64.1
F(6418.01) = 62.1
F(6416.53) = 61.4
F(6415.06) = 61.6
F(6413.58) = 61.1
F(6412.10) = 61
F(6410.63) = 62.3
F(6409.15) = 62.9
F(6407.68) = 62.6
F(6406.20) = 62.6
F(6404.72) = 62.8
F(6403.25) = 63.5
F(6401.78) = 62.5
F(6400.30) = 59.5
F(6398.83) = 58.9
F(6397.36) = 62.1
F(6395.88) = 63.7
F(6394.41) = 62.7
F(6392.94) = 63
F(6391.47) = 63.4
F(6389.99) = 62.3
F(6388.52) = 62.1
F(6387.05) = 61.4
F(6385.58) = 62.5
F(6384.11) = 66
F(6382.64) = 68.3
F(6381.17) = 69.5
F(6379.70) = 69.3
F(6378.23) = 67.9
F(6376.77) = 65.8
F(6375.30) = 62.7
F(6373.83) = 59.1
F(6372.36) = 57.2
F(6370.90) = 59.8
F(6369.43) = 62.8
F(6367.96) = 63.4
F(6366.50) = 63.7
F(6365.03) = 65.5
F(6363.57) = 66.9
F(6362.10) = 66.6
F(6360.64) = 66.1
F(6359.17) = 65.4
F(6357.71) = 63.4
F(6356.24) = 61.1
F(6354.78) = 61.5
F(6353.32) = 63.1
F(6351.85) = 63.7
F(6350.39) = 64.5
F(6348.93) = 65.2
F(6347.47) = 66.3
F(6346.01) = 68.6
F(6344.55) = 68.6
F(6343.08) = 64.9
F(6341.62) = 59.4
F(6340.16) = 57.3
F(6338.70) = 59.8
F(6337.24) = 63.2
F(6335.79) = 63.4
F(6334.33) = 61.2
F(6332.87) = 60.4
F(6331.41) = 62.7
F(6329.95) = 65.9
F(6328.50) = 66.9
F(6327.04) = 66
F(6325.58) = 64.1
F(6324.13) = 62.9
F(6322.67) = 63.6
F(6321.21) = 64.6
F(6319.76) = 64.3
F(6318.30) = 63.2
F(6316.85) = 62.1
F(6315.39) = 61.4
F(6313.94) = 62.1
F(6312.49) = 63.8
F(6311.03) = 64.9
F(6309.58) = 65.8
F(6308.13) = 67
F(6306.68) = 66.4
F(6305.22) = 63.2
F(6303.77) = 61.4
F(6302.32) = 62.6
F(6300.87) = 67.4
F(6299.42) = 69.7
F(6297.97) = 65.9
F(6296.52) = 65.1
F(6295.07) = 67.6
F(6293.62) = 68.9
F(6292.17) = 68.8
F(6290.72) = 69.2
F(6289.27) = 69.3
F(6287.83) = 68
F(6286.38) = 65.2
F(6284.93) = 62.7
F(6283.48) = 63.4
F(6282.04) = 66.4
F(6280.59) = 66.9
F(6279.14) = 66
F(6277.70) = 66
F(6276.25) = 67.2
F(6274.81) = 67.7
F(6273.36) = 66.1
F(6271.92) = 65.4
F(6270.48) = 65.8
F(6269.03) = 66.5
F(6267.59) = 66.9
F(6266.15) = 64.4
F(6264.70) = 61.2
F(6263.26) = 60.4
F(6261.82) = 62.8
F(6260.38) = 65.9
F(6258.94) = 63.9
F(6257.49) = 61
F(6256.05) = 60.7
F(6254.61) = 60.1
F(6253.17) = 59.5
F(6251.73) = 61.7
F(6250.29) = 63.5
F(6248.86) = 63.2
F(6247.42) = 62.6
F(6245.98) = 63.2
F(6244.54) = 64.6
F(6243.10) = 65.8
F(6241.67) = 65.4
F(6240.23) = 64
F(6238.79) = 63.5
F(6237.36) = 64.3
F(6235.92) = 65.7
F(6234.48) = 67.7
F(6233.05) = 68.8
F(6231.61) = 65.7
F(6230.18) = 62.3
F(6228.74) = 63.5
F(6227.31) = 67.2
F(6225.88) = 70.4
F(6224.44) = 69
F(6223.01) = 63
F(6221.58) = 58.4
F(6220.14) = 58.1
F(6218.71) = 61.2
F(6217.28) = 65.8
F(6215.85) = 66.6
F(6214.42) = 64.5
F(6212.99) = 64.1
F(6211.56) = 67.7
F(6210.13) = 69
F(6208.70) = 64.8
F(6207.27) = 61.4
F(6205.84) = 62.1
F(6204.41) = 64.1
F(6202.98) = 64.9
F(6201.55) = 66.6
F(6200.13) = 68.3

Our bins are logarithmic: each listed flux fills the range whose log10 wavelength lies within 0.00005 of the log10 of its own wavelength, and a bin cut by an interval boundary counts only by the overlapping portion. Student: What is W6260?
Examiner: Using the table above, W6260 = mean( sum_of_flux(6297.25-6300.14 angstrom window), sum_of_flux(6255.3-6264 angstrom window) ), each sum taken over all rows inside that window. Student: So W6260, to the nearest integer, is 255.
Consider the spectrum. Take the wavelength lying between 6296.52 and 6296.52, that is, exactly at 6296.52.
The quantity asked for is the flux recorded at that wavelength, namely 65.1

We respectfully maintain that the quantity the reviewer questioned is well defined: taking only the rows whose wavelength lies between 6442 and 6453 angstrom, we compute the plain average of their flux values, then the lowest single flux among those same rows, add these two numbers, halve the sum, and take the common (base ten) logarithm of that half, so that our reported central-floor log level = 1.82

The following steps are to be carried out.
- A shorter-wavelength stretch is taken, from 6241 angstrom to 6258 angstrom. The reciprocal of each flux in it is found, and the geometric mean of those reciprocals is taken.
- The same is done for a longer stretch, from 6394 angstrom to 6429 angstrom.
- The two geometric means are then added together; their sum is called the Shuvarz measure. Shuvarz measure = 0.0318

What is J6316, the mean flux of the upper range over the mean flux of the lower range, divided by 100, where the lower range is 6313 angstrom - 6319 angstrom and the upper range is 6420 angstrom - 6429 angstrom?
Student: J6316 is 0.0106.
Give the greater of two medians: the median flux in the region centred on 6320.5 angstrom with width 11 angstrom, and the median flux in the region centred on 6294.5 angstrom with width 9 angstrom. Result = 68.2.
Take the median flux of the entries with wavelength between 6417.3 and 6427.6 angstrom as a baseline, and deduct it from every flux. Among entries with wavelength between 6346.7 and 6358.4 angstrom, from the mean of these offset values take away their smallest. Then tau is 2.5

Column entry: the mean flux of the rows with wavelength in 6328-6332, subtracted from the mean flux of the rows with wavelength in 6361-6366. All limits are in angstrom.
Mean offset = 1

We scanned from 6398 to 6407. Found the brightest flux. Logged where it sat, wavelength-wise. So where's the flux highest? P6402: 6403.25 angstrom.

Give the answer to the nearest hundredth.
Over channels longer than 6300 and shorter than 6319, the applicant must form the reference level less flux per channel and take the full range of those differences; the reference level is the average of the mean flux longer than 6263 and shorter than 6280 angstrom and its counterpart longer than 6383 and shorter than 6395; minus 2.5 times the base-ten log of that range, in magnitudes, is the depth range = -1.95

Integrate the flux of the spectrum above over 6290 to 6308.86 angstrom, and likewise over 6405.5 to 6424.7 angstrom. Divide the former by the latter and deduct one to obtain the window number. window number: 0.040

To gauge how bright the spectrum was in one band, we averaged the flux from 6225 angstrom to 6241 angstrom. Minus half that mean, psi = -32.87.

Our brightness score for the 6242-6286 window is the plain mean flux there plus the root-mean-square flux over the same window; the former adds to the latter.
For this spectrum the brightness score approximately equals 128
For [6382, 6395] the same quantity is 127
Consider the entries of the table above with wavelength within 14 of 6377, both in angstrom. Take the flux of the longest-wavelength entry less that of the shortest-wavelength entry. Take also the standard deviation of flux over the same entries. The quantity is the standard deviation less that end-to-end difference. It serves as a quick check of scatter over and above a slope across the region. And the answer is 8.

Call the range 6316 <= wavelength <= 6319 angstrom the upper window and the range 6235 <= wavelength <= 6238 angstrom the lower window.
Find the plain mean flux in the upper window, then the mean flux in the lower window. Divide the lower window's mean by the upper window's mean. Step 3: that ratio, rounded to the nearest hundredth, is 1.04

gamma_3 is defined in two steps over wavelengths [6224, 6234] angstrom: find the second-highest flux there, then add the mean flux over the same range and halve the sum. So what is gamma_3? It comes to 67.8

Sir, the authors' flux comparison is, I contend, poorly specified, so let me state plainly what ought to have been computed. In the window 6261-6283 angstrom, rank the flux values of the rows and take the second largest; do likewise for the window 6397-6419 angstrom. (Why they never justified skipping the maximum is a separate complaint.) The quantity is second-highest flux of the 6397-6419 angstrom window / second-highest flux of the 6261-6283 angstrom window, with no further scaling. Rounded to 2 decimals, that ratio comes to 0.94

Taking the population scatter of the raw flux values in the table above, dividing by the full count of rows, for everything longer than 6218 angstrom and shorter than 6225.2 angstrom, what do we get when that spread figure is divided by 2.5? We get 1.6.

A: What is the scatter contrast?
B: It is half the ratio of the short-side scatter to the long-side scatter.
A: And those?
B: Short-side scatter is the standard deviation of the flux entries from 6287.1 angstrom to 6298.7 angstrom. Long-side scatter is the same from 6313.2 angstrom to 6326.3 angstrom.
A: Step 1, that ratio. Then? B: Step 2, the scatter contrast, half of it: 0.7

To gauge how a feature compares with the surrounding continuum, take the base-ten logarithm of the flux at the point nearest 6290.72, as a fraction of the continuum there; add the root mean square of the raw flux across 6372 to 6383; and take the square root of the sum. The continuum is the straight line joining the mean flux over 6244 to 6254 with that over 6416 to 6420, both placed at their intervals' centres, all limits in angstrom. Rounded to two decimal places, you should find 8.07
